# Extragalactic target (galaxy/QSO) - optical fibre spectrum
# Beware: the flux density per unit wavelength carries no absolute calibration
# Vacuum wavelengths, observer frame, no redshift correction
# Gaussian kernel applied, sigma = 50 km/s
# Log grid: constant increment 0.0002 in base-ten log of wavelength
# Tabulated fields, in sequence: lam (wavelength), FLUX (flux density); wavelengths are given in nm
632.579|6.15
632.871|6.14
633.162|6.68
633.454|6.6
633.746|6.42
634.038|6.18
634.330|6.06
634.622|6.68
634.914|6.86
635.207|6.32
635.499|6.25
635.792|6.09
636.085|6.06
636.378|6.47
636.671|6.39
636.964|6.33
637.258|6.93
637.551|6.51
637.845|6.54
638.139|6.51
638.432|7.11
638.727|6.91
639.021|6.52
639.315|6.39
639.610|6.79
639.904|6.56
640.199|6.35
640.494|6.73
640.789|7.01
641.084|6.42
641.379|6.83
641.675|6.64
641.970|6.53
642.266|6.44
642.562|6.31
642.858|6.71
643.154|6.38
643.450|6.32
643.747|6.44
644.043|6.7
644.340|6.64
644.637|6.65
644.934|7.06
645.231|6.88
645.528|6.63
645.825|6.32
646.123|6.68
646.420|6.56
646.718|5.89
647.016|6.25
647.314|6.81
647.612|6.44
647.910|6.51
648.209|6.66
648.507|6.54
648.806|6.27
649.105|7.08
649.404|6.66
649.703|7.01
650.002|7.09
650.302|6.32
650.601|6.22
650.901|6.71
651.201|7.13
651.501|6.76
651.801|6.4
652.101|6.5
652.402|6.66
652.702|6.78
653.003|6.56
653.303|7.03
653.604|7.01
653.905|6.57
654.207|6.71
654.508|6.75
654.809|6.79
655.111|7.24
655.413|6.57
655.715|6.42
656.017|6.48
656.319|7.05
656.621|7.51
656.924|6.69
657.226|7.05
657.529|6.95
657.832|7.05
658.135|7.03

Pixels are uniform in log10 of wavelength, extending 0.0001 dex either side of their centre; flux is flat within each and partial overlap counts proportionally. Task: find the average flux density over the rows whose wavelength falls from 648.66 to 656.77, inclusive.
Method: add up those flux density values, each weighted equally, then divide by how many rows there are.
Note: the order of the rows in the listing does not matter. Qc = 6.75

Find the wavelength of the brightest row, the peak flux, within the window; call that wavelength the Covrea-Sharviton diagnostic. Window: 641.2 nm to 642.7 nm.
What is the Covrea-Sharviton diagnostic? 641.379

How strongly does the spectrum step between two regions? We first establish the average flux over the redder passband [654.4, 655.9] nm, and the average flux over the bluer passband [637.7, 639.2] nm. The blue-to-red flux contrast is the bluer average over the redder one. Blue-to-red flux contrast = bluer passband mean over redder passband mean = 0.99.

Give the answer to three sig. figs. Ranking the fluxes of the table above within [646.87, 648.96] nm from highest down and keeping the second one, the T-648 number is 6.66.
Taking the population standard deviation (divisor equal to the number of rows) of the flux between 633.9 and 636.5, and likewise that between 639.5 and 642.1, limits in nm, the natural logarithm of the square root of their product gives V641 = -1.46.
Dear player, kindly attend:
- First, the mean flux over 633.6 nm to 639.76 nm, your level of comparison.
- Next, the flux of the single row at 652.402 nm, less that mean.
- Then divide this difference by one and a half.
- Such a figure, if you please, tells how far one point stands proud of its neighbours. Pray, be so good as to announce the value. 0.112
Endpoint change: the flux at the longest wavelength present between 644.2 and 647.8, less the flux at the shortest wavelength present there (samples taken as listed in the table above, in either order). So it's -0.20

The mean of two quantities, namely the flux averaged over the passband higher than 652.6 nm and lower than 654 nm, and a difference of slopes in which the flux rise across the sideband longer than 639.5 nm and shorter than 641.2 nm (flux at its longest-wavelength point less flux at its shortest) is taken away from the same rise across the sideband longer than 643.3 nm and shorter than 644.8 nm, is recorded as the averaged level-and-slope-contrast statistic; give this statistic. 3.75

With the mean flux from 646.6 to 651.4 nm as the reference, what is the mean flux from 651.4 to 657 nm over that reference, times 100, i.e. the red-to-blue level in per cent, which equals 102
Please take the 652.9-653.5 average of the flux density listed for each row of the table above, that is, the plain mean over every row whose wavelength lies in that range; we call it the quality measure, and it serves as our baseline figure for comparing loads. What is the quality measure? 6.8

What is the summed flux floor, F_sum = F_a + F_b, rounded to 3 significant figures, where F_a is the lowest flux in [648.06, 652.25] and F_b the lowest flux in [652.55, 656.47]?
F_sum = 12.6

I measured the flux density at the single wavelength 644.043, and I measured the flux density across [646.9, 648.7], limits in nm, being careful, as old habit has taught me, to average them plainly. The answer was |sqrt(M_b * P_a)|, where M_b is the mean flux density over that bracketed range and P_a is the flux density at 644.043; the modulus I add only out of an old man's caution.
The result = 6.62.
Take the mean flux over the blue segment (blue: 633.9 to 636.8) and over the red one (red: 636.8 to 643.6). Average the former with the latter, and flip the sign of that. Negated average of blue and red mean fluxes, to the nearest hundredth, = -6.47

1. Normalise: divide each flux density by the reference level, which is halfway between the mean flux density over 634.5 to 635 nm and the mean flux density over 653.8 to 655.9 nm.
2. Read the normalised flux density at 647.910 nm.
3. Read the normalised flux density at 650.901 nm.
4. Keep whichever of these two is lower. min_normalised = 0.97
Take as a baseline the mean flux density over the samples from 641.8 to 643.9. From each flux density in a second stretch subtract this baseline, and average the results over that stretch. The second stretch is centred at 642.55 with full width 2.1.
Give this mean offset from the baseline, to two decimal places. 0.03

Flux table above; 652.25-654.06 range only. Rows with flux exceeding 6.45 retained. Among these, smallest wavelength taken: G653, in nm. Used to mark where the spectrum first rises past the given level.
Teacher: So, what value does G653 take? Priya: 652.402 nm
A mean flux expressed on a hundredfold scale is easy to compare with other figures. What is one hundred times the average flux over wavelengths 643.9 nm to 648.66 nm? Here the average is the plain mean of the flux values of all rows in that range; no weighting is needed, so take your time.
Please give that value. 658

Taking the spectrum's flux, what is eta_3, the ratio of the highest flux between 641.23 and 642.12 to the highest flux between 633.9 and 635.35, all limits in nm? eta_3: 1.00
